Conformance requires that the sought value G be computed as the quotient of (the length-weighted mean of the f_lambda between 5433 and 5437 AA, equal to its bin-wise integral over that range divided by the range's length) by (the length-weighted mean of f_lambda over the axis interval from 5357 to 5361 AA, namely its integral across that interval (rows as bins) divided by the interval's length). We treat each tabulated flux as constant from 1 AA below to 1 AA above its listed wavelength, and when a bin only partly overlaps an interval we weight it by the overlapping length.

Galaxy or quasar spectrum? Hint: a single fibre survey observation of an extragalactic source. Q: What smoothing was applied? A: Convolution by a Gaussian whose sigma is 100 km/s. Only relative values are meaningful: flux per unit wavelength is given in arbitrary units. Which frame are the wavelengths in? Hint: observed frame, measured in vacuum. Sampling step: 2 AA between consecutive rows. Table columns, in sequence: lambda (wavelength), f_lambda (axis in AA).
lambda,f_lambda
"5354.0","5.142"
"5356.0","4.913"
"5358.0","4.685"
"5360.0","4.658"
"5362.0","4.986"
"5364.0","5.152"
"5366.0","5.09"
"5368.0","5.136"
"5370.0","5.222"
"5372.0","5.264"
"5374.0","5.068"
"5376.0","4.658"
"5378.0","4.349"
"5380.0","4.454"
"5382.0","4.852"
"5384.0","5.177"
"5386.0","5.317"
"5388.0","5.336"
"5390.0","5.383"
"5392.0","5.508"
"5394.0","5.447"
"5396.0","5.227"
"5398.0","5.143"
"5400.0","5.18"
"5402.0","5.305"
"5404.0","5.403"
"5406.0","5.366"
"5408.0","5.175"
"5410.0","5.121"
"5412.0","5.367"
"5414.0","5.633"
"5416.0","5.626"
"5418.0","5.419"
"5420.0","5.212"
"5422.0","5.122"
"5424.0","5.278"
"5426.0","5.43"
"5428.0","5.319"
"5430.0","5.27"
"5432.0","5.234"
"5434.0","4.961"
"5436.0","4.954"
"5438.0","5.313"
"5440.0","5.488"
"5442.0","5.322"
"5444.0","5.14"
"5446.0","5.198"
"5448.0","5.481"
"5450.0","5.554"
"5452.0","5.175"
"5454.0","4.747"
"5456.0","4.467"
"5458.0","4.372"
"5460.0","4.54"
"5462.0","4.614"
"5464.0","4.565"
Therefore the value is 1.06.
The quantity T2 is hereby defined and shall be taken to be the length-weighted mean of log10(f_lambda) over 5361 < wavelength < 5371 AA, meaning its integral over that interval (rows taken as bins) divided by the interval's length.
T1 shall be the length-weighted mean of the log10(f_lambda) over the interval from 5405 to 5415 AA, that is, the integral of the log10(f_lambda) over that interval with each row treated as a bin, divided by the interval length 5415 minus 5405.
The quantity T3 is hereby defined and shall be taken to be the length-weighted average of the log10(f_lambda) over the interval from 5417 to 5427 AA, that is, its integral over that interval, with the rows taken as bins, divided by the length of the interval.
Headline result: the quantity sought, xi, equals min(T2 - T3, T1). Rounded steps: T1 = 0.727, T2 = 0.709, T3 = 0.724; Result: -0.015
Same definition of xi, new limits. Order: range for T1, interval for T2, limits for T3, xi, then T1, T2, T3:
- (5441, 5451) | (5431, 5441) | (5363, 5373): 0.001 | 0.727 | 0.715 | 0.714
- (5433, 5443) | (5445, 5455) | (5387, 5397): -0.013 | 0.716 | 0.718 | 0.731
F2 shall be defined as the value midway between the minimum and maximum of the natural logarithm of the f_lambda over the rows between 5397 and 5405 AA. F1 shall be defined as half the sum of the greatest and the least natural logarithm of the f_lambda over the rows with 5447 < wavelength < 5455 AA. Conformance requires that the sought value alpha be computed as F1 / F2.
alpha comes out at 0.98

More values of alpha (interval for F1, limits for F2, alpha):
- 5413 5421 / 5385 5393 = 1.00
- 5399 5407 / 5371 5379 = 1.06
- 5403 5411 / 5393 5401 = 1.00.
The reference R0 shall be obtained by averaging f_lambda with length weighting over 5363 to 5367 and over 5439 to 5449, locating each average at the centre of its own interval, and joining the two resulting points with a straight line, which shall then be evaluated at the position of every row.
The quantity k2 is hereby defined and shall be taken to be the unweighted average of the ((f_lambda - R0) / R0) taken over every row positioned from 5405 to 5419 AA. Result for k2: 0.03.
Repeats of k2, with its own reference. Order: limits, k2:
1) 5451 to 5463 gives -0.13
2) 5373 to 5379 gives -0.09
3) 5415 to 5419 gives 0.05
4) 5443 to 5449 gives -0.01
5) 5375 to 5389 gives -0.06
